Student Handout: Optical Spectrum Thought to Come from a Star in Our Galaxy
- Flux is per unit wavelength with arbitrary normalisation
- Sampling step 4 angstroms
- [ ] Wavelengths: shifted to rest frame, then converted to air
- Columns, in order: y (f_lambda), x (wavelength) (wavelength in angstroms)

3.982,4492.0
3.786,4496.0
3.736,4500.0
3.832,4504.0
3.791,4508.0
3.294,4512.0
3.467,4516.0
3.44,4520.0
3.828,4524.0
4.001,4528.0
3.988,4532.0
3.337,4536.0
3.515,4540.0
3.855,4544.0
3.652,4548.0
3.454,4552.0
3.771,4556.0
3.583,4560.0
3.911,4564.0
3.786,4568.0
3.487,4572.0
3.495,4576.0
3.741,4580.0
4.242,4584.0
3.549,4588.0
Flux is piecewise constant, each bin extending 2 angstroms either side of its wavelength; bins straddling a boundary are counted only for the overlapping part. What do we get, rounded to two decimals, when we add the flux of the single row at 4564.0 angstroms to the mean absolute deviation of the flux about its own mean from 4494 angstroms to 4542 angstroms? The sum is 4.13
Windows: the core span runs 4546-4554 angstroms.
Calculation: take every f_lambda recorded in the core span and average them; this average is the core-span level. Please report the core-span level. 3.55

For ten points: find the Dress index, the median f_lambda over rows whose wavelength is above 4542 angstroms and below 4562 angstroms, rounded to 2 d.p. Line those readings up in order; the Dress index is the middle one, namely 3.65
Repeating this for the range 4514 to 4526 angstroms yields 3.47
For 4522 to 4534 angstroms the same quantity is 3.99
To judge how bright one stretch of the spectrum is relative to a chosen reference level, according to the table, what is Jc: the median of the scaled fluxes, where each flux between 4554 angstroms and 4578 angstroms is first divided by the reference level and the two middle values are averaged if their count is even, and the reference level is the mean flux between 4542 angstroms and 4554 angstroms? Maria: 1.01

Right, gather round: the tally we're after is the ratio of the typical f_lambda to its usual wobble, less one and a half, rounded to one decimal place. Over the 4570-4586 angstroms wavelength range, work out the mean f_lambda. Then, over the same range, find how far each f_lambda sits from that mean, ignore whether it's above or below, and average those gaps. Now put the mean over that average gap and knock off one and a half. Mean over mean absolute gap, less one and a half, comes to 13.4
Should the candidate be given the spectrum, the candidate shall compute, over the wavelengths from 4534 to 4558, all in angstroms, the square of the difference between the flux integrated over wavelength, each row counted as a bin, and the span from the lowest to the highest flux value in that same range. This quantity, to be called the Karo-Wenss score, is 7365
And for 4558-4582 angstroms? 7672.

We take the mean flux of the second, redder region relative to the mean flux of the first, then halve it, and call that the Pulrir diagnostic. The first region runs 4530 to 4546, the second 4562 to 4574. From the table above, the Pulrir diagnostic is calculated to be 0.507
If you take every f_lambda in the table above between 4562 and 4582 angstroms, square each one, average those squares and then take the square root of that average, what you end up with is 3.69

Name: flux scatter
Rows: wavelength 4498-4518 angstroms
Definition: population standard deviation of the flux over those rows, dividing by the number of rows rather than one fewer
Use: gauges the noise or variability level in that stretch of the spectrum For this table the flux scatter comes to 0.21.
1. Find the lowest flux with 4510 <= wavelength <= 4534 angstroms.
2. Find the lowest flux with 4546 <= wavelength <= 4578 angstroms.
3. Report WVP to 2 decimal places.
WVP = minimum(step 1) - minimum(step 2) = -0.16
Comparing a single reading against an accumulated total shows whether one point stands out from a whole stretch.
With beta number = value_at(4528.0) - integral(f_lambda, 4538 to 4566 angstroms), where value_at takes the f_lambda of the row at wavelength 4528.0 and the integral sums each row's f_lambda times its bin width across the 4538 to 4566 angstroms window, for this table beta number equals -99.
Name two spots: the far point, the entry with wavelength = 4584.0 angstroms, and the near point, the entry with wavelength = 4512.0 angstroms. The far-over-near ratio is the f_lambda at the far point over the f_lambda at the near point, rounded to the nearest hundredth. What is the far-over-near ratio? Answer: 1.29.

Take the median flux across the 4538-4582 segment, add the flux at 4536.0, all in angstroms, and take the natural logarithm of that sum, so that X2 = 1.94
